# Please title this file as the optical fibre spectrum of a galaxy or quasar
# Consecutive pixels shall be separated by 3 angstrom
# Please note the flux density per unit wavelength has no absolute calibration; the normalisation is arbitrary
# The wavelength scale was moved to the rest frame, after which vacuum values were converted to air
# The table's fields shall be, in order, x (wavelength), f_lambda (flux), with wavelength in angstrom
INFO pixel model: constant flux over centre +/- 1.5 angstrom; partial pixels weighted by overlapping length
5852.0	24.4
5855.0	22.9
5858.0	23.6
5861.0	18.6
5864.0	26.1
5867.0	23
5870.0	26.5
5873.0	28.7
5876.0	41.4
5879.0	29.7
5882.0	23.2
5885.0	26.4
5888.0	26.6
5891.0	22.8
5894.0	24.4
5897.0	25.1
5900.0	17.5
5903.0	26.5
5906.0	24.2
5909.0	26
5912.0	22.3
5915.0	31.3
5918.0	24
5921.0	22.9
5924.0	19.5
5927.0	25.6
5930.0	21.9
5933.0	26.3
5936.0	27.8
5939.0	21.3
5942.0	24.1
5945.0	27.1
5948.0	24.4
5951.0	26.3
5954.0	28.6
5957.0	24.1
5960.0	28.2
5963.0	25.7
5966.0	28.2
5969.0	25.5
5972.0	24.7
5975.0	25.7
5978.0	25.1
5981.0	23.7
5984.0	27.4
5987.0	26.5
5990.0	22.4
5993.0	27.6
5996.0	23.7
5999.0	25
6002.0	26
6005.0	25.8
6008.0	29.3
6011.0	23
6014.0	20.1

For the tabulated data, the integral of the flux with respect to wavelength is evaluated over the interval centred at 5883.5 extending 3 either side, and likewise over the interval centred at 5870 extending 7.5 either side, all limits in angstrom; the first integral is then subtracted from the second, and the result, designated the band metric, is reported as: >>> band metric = 288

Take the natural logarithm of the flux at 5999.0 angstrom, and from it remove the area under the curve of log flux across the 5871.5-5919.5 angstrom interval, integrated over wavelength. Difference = -153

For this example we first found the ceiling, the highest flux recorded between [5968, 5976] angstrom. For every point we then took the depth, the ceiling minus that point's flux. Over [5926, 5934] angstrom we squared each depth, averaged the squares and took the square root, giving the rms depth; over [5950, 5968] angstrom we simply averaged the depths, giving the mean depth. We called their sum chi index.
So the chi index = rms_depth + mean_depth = 1.1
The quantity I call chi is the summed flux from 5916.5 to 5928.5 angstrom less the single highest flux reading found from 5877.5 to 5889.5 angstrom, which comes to 62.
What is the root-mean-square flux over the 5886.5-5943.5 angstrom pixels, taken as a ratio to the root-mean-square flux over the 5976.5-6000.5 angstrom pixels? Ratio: 0.97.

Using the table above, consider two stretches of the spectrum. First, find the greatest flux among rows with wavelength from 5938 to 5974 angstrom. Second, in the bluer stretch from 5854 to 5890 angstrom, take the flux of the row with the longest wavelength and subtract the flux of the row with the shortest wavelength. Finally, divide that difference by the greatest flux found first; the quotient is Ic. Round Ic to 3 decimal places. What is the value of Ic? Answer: 0.129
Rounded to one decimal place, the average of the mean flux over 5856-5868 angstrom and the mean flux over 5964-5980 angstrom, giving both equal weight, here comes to 24.3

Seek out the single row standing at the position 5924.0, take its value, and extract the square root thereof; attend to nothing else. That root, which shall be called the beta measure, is 4.4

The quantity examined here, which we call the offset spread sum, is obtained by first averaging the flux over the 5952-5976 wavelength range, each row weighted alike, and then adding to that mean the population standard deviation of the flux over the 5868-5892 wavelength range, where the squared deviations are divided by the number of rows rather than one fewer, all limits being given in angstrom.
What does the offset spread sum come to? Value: 31.8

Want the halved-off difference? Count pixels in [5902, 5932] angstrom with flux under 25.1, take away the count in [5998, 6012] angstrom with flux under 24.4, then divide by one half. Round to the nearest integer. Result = 10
